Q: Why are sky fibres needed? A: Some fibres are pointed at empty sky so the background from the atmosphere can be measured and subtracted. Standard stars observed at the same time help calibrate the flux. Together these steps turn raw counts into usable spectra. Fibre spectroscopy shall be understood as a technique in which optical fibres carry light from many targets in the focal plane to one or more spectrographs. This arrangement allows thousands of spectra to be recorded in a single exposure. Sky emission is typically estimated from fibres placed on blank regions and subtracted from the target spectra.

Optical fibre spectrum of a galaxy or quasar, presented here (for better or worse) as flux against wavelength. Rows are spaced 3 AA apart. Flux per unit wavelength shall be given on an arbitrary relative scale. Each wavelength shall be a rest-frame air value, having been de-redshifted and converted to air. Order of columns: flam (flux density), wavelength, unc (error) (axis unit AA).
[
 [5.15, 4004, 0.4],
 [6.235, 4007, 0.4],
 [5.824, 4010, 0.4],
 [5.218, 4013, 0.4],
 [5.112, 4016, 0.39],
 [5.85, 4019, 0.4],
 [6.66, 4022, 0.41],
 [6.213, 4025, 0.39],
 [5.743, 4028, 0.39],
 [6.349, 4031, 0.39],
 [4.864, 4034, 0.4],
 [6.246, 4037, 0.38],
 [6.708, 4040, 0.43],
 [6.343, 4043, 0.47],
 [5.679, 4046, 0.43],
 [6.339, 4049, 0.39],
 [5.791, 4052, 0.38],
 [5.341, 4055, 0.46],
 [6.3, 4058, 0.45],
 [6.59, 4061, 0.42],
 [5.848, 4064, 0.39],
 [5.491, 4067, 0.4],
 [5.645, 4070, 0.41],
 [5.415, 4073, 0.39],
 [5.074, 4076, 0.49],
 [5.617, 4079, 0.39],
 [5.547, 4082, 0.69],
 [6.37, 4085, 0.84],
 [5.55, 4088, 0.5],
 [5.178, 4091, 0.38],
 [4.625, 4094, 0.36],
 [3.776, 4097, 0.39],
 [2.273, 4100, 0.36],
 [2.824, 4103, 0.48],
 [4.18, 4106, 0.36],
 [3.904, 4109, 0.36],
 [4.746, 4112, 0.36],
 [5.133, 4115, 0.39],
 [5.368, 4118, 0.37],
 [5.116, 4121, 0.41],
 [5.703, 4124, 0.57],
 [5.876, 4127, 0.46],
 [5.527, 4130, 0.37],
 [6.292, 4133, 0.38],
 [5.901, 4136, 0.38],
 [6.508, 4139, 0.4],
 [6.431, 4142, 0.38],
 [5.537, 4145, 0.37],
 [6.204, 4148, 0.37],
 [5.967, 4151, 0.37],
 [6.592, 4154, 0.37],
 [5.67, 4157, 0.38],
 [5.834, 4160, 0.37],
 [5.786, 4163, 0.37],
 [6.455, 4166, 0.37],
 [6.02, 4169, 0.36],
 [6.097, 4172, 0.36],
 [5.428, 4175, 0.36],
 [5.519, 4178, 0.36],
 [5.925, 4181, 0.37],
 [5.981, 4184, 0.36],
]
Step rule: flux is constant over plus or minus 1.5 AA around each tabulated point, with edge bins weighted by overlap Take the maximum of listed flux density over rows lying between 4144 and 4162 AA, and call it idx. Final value 6.592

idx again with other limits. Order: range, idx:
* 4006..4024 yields 6.66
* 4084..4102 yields 6.37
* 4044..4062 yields 6.59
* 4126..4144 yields 6.508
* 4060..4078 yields 6.59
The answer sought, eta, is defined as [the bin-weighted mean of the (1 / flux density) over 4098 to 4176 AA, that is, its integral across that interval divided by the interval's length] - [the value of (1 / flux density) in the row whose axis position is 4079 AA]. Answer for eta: 0.018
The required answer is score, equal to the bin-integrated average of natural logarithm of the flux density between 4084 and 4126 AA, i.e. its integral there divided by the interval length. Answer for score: 1.50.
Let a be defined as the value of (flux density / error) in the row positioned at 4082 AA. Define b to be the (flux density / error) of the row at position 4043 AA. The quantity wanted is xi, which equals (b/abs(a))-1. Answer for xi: 0.7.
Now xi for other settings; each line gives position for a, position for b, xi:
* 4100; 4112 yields 1.1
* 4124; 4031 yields 0.6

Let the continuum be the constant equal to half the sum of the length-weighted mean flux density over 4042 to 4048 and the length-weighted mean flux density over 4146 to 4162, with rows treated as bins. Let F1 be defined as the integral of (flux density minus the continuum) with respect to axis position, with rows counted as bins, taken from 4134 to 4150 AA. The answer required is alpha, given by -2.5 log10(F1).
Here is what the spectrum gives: -0.5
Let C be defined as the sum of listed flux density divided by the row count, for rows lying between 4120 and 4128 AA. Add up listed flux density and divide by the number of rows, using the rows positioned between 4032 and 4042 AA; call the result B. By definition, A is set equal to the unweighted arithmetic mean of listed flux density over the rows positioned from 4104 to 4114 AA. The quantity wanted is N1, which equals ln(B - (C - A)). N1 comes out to 1.5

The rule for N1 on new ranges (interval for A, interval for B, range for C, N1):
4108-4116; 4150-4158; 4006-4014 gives 1.6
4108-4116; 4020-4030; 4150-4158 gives 1.6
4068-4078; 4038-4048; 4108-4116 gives 1.9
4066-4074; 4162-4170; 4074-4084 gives 1.8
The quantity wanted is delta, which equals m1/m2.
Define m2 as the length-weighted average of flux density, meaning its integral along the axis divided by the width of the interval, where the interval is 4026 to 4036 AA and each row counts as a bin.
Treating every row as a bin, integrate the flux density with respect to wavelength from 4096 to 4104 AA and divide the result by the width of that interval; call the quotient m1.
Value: 0.51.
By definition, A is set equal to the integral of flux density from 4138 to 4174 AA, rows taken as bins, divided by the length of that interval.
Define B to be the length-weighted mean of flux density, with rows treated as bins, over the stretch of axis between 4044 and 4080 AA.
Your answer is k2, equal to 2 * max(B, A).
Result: 12.2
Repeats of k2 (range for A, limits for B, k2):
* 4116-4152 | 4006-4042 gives 11.8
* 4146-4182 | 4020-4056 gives 12.1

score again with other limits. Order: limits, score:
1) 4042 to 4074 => 1.77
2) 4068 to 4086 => 1.72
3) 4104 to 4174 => 1.73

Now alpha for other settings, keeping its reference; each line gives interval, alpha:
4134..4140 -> 0.0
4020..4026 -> -0.9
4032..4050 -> 1.8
